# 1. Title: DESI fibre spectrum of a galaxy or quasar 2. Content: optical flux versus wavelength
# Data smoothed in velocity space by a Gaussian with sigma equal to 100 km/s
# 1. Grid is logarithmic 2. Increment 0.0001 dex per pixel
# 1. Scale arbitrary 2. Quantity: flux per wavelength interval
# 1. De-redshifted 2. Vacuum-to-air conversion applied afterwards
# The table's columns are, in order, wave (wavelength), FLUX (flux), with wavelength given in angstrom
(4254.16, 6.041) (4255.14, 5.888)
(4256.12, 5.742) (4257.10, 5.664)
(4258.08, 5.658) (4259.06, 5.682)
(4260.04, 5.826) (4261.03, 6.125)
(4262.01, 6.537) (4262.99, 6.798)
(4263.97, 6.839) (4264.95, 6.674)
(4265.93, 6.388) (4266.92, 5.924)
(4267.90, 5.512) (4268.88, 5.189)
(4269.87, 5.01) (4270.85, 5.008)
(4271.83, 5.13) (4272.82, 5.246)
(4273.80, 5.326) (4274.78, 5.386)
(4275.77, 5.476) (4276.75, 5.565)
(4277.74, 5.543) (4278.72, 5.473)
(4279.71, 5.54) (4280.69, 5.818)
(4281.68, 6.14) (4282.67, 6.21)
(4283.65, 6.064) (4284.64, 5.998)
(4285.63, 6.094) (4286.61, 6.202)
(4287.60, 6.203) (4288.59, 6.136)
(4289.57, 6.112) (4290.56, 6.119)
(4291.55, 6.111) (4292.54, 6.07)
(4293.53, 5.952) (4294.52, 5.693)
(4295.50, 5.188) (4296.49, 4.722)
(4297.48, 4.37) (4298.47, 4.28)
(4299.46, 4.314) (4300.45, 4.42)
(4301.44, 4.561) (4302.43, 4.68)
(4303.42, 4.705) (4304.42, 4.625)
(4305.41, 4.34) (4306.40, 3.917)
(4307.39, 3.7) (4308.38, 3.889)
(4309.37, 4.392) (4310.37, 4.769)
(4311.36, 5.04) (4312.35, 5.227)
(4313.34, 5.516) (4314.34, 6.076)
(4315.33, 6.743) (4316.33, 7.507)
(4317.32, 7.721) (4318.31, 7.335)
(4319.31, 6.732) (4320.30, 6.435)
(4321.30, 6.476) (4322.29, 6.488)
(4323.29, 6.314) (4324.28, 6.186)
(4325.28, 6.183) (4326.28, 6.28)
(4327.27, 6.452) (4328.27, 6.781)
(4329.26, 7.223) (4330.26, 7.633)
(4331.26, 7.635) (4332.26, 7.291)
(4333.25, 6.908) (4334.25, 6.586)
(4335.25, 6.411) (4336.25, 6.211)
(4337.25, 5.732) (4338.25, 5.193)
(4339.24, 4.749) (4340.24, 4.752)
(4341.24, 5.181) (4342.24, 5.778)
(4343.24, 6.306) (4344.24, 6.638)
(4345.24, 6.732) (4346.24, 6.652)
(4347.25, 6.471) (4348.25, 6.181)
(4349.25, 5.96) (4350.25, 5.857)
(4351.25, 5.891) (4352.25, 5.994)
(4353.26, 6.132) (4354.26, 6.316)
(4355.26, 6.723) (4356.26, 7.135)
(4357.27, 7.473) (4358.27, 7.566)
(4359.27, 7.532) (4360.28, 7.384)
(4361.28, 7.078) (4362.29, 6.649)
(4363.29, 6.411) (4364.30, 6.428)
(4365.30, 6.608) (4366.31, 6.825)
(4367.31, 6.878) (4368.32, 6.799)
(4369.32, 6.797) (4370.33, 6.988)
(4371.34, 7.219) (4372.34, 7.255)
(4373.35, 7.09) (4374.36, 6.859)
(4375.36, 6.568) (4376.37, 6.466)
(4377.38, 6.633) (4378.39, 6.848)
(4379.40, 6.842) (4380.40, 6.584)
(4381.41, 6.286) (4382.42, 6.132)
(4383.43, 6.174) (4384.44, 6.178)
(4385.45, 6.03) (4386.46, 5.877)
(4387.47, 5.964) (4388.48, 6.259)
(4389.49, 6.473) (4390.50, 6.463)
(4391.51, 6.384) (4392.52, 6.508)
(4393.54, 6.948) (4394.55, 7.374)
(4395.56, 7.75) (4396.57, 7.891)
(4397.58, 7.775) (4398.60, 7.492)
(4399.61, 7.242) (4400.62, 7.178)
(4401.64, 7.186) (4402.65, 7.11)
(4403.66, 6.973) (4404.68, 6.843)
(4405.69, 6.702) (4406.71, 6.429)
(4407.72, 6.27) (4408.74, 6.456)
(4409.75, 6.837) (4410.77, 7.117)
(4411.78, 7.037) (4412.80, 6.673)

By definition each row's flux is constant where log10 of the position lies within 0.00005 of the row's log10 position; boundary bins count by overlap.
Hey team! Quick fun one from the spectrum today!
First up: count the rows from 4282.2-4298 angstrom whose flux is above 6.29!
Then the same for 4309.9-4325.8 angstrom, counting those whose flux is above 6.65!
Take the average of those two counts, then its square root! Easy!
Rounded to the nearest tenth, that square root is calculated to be 1.6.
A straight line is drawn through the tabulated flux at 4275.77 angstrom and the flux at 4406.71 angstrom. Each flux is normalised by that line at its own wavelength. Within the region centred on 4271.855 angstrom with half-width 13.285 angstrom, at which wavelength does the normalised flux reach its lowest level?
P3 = 4270.85 angstrom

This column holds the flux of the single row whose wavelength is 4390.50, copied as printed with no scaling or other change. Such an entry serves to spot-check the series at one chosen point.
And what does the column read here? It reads 6.463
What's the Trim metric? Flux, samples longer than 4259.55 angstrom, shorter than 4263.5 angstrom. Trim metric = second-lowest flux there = 6.125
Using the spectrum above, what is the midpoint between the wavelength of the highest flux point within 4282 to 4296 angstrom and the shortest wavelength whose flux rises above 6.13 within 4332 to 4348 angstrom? 4307.5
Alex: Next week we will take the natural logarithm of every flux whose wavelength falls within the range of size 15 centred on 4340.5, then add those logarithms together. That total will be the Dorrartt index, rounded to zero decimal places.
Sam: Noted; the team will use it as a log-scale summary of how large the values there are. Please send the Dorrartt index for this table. 27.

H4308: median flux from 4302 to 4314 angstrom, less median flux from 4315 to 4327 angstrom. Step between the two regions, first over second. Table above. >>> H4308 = -1.8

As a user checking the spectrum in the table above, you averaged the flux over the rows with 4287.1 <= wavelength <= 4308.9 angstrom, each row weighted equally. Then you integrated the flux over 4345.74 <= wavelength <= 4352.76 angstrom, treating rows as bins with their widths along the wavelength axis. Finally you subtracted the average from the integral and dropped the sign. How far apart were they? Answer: 38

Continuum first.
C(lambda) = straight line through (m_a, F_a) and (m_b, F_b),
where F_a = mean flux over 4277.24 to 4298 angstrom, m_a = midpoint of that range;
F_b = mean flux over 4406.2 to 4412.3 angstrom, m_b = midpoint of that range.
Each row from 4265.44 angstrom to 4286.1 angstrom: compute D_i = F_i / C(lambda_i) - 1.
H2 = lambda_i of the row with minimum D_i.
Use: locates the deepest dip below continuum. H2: 4270.85 angstrom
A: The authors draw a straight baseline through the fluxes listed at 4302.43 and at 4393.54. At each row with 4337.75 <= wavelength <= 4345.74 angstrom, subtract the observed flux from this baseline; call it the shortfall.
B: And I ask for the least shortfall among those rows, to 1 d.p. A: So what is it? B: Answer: -1.0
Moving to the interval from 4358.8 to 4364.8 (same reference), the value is -1.4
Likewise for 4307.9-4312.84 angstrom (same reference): -0.3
